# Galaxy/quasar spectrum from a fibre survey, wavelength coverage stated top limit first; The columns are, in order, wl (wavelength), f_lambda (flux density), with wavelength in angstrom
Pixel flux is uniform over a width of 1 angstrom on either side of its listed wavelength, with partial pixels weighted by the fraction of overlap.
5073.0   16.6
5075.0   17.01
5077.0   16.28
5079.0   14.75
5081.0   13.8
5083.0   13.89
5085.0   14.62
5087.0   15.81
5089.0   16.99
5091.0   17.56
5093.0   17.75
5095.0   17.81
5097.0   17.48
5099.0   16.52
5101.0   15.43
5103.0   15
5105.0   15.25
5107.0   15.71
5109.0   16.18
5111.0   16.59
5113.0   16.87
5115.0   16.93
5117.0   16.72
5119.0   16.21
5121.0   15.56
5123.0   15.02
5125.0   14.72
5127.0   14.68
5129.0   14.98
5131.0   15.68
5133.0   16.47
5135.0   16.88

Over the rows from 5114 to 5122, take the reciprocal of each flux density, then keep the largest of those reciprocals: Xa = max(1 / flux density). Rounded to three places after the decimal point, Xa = 0.064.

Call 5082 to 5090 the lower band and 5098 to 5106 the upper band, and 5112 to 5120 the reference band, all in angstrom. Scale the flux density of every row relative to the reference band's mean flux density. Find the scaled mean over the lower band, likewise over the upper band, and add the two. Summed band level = 1.85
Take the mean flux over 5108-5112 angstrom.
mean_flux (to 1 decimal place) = 16.4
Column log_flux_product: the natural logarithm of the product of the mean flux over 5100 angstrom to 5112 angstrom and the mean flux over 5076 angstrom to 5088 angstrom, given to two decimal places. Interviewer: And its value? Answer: 5.45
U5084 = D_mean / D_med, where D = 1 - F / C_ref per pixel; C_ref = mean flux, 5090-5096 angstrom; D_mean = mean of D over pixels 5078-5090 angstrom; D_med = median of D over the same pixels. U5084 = 0.90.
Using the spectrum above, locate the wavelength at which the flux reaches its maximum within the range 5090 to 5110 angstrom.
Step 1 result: 5095.0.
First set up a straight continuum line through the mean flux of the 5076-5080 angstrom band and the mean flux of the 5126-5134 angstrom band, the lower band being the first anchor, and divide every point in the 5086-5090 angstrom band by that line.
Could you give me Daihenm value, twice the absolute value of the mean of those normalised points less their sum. 2.12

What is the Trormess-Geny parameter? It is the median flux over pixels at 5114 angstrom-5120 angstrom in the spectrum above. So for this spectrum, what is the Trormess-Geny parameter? 16.7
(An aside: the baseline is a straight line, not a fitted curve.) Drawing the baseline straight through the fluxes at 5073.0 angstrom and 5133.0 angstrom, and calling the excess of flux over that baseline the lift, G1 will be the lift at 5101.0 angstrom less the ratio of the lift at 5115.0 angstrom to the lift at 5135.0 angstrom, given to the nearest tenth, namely -2.1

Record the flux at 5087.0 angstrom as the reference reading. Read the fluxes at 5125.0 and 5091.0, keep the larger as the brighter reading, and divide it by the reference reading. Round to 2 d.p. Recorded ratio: 1.11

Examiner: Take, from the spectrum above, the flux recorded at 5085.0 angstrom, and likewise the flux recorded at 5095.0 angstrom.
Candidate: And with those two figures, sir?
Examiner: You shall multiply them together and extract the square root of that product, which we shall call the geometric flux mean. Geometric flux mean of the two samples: 16.1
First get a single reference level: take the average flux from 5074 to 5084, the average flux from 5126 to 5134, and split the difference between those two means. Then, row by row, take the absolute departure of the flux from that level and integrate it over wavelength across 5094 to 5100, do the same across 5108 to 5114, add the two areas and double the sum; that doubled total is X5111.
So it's 39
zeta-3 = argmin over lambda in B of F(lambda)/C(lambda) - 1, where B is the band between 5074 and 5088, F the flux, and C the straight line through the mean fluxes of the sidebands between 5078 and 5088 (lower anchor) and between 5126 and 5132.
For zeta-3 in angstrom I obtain 5081.0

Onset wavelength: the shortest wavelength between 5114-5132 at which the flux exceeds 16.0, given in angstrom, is 5115.0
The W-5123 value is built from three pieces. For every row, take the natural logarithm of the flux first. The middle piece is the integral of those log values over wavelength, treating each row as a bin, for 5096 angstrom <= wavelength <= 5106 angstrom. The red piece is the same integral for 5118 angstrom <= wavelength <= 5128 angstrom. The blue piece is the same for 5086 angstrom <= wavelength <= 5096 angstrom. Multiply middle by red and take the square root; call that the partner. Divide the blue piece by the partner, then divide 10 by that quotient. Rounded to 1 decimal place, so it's 9.7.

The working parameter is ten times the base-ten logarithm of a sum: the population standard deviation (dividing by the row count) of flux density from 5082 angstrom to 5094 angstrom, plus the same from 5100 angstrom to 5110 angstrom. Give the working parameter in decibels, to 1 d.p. 2.7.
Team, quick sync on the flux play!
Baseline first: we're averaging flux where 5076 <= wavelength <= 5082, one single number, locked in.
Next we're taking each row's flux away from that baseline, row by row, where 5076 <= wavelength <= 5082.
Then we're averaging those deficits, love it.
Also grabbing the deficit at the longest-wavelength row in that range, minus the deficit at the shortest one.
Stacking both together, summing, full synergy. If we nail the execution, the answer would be 2.48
